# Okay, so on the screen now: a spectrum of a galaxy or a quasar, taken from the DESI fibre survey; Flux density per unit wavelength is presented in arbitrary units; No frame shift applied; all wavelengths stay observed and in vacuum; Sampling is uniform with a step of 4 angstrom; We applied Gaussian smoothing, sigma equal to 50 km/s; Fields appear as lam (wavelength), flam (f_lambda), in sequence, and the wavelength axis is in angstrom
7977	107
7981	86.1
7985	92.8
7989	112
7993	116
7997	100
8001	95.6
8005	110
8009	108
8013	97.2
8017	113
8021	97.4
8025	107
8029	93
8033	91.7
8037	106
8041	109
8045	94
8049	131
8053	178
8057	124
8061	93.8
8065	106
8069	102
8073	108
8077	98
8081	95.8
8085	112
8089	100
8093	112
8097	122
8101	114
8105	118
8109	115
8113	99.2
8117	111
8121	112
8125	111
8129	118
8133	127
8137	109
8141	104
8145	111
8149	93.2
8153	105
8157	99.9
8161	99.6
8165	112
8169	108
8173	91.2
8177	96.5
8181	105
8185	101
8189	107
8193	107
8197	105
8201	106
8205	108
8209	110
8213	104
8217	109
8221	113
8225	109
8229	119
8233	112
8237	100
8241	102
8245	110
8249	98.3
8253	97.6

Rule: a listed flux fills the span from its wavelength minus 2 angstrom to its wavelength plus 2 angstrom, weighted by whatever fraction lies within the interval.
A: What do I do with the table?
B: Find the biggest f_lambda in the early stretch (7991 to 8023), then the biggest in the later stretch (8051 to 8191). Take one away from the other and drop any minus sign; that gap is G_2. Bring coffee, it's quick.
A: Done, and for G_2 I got 62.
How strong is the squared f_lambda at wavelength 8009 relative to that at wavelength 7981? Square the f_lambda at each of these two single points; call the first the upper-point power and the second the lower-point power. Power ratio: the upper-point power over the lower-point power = 1.6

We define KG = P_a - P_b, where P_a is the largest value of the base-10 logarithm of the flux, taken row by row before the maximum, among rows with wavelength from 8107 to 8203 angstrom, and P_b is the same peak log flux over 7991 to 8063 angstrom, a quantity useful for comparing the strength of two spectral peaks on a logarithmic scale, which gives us -0.15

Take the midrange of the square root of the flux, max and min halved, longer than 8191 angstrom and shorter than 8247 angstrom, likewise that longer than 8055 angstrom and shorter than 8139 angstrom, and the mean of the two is 10.5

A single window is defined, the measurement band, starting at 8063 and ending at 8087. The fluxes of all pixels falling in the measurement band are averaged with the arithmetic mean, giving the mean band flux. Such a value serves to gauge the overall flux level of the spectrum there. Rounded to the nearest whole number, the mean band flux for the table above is 104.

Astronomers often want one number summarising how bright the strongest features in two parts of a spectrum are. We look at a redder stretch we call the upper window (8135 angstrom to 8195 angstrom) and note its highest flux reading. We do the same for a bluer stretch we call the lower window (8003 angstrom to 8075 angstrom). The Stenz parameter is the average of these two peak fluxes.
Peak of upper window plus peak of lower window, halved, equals 145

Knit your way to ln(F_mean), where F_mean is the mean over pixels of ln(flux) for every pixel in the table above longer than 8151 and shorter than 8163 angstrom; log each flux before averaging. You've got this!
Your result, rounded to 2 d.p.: 1.53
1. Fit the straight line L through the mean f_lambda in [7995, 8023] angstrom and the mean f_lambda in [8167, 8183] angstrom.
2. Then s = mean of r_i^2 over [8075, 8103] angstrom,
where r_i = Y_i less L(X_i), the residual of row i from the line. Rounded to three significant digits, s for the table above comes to 121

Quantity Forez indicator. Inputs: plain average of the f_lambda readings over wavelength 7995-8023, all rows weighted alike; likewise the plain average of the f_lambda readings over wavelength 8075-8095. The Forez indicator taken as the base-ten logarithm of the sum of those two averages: 2.32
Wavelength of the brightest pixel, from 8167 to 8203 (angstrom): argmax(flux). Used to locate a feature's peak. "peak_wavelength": 8169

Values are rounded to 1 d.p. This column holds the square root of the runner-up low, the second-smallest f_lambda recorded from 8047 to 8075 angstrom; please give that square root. 10.1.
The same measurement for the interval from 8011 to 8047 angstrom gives 9.6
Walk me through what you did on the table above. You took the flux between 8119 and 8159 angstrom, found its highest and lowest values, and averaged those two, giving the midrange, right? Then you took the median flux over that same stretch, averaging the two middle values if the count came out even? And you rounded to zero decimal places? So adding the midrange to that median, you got 220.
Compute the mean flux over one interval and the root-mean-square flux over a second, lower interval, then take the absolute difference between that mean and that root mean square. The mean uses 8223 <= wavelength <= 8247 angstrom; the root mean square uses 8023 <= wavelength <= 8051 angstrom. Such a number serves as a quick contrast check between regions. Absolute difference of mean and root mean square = 3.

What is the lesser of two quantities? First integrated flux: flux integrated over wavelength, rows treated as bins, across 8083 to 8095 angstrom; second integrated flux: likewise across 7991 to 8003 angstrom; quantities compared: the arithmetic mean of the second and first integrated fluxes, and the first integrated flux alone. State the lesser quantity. 1271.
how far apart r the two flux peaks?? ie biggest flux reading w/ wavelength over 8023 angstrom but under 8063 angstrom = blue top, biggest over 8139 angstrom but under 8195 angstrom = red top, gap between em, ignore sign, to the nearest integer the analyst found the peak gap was 66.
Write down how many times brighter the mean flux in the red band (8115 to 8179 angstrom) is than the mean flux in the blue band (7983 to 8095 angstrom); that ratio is 1.00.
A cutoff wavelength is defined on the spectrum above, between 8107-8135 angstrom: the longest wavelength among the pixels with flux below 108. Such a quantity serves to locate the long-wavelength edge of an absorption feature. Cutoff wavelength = 8113 angstrom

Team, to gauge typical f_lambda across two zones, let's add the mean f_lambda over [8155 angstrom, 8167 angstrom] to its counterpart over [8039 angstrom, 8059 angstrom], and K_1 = 231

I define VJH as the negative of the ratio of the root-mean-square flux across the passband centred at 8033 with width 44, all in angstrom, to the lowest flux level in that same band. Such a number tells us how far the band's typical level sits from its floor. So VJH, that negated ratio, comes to -1.23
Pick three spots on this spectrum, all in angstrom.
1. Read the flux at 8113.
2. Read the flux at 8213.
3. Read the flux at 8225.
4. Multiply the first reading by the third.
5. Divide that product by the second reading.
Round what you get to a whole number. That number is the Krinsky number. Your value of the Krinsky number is 104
